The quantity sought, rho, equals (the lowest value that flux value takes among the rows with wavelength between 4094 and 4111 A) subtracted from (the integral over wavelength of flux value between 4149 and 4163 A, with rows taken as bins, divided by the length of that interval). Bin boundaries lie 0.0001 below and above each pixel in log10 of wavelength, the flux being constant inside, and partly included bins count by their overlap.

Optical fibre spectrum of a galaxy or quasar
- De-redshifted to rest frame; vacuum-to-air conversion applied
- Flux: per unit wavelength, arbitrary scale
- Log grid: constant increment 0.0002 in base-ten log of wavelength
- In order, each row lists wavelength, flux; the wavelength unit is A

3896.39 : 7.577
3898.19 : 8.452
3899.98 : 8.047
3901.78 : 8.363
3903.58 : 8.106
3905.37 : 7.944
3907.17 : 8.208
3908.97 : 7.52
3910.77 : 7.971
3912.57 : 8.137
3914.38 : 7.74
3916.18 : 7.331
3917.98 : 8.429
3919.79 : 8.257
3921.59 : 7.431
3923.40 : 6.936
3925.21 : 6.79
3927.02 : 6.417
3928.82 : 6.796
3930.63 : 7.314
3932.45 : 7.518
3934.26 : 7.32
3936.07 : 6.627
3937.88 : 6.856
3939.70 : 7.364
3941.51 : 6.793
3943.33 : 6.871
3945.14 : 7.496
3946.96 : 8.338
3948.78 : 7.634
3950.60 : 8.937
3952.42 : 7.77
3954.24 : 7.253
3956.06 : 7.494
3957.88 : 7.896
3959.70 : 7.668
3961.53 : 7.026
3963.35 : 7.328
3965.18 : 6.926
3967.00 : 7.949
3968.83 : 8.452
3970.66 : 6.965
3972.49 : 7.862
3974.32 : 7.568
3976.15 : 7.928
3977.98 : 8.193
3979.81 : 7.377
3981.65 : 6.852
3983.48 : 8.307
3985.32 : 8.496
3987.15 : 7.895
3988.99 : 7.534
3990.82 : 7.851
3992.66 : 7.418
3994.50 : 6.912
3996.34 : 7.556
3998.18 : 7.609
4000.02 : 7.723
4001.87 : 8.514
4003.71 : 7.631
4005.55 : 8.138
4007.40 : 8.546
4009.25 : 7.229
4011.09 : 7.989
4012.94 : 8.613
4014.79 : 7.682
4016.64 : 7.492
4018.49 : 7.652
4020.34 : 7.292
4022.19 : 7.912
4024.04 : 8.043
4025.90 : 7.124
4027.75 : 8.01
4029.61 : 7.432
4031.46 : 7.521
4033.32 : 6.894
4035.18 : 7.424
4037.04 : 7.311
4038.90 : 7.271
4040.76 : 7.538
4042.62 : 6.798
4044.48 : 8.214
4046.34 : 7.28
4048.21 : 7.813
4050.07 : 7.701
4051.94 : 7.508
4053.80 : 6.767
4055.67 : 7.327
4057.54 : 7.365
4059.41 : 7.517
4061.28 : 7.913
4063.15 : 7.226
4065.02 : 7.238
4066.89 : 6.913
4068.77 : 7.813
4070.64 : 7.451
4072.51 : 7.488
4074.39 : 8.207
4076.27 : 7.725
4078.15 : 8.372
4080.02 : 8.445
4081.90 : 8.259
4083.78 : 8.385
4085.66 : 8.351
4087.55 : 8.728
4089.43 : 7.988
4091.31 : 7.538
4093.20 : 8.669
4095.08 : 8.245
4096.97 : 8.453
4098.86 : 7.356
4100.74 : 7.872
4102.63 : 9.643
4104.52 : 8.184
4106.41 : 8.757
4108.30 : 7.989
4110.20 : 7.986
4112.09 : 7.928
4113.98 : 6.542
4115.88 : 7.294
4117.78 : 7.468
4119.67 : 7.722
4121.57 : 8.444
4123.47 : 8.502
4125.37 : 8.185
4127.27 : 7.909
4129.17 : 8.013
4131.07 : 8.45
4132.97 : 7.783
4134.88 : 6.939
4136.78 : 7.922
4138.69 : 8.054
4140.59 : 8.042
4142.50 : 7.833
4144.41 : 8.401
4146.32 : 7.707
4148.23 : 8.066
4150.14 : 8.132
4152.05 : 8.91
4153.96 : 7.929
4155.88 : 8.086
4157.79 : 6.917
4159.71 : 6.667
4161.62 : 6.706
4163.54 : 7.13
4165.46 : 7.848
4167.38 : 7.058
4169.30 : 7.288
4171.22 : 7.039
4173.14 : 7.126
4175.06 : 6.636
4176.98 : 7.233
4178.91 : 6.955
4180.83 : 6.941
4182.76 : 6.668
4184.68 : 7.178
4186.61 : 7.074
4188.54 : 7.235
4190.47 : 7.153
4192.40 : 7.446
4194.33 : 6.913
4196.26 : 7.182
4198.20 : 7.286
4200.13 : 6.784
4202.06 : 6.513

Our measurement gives 0.3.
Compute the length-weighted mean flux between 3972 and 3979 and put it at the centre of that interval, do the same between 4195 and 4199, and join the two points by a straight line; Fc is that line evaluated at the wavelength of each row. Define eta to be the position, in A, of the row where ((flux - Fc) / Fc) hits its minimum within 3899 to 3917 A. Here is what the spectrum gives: 3916.18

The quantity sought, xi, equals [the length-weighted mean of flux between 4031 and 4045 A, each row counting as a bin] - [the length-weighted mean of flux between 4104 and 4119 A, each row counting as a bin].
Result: -0.4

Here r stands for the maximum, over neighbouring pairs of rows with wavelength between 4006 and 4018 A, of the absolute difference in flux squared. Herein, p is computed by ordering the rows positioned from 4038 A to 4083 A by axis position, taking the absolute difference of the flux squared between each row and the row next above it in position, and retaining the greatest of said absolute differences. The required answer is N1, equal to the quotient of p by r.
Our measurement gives 1.0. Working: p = 21.3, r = 20.8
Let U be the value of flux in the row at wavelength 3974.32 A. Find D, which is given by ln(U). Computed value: 2.02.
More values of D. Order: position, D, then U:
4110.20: 2.08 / 7.986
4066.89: 1.93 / 6.913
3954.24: 1.98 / 7.253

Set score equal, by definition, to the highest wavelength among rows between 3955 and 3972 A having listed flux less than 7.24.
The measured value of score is 3970.66 A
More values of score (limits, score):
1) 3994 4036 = 4033.32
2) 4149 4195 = 4194.33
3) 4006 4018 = 4009.25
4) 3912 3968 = 3965.18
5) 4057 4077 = 4066.89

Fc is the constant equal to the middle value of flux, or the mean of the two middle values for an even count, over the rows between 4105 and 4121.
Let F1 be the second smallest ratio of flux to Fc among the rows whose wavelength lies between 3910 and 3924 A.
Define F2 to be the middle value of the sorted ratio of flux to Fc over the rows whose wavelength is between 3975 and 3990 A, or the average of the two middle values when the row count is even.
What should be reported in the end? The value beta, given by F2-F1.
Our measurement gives 0.074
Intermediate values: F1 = 0.94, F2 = 1.01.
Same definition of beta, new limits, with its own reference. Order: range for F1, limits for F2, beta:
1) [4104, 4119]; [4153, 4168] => -0.026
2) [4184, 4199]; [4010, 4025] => 0.092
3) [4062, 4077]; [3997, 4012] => 0.081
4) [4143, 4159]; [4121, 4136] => 0.050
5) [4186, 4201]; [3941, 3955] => 0.083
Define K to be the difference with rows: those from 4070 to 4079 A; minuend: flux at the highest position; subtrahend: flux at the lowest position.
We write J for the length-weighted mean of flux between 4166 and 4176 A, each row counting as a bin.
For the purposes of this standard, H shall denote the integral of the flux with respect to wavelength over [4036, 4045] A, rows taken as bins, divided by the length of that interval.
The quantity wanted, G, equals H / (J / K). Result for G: 1.0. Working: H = 7.4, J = 7.1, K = 0.9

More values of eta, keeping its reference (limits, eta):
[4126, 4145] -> 4134.88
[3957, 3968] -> 3965.18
